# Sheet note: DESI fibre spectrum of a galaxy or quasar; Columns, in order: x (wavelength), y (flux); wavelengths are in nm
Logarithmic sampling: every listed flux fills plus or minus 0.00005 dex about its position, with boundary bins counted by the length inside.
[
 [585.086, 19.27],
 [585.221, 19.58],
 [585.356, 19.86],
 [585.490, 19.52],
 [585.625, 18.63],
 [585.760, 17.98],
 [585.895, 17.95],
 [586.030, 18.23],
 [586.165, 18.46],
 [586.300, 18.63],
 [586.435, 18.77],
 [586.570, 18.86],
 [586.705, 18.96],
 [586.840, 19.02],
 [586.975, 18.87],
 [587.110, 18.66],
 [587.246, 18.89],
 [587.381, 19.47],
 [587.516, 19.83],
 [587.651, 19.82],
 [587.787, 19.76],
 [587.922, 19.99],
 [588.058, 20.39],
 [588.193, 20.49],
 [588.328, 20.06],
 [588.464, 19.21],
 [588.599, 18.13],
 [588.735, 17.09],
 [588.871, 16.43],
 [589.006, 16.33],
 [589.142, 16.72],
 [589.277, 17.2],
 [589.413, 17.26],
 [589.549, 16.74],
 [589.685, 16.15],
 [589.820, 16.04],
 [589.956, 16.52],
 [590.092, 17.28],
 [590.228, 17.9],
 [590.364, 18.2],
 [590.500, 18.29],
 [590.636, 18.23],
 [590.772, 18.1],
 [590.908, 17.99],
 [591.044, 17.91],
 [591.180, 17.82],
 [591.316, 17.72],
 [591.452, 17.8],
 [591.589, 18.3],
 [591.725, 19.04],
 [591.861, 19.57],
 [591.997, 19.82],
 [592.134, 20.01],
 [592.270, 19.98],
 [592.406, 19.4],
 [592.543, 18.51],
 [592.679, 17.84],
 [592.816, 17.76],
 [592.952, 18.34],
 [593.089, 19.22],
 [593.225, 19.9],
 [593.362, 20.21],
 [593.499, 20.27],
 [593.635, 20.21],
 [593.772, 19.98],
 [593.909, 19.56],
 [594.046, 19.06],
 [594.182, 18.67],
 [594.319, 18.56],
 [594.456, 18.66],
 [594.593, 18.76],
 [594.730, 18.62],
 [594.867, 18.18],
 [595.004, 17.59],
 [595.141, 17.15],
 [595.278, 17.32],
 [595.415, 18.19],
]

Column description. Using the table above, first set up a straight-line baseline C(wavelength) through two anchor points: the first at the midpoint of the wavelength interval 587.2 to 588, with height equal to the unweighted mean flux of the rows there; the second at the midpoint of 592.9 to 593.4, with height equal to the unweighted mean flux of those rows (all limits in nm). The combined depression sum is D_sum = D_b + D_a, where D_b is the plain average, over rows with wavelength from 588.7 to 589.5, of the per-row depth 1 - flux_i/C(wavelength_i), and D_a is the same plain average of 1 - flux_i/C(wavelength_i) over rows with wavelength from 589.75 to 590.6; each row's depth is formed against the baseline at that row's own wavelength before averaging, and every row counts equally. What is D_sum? 0.25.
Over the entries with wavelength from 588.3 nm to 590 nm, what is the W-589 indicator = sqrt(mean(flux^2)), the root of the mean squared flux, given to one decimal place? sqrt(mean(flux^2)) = 17.3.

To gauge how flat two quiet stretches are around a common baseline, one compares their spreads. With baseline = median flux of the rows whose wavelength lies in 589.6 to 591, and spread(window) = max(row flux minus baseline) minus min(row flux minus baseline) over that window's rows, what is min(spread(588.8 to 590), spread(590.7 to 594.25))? 1.2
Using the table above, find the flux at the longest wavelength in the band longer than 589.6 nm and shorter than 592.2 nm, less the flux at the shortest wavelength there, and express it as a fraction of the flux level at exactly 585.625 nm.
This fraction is 0.21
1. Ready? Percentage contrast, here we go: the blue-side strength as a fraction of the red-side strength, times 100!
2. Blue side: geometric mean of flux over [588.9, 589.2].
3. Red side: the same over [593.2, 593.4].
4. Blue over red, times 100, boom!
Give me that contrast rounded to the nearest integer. 82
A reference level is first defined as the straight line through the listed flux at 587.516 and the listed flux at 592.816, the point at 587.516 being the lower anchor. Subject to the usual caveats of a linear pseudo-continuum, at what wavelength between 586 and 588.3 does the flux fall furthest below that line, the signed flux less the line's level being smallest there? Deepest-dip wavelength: 586.030 nm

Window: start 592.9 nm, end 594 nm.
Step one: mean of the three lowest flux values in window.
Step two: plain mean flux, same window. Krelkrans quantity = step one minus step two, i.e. -0.67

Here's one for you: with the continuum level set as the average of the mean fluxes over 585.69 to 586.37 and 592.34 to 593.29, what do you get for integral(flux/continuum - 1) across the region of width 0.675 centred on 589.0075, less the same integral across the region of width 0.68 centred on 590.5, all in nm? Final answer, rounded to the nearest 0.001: -0.051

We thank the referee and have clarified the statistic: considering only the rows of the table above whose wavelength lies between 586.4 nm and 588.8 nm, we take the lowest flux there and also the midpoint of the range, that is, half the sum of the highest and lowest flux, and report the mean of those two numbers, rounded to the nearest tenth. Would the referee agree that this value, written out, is 17.9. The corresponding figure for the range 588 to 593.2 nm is 17.2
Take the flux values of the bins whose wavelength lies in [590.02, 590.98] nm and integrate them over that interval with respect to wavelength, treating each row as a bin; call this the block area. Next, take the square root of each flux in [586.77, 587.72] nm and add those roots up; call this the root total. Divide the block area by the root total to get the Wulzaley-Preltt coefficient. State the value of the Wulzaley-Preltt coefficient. 0.56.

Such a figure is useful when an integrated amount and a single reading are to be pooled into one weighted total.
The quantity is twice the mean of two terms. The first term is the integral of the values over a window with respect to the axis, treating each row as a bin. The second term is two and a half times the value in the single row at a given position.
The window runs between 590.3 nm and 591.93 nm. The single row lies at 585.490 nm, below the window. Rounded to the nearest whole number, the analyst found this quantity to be 79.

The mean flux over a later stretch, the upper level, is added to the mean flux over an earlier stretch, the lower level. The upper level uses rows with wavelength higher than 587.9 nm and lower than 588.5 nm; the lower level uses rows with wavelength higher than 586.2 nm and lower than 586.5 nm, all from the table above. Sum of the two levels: 38.7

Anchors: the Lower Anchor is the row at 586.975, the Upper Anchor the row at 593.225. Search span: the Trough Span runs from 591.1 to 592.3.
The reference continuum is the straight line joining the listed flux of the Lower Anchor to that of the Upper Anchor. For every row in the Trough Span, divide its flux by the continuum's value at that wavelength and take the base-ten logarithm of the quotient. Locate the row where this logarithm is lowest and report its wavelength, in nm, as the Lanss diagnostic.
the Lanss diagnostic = 591.316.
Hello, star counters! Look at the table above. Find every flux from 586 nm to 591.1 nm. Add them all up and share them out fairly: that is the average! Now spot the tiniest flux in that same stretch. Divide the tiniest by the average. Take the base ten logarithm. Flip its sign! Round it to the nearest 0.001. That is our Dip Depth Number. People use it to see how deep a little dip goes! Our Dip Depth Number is 0.057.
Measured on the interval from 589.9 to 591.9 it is 0.038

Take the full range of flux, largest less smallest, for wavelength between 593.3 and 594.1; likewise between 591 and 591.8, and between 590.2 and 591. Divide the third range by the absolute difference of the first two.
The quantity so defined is 3.5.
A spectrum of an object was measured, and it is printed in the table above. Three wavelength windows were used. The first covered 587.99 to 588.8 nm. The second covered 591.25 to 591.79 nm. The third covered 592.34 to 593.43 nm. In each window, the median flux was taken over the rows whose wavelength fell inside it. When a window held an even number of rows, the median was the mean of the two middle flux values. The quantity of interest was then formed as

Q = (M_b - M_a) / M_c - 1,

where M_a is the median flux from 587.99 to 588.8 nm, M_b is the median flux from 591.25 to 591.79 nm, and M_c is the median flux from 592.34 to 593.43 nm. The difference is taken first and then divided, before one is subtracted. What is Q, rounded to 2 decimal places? -1.08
